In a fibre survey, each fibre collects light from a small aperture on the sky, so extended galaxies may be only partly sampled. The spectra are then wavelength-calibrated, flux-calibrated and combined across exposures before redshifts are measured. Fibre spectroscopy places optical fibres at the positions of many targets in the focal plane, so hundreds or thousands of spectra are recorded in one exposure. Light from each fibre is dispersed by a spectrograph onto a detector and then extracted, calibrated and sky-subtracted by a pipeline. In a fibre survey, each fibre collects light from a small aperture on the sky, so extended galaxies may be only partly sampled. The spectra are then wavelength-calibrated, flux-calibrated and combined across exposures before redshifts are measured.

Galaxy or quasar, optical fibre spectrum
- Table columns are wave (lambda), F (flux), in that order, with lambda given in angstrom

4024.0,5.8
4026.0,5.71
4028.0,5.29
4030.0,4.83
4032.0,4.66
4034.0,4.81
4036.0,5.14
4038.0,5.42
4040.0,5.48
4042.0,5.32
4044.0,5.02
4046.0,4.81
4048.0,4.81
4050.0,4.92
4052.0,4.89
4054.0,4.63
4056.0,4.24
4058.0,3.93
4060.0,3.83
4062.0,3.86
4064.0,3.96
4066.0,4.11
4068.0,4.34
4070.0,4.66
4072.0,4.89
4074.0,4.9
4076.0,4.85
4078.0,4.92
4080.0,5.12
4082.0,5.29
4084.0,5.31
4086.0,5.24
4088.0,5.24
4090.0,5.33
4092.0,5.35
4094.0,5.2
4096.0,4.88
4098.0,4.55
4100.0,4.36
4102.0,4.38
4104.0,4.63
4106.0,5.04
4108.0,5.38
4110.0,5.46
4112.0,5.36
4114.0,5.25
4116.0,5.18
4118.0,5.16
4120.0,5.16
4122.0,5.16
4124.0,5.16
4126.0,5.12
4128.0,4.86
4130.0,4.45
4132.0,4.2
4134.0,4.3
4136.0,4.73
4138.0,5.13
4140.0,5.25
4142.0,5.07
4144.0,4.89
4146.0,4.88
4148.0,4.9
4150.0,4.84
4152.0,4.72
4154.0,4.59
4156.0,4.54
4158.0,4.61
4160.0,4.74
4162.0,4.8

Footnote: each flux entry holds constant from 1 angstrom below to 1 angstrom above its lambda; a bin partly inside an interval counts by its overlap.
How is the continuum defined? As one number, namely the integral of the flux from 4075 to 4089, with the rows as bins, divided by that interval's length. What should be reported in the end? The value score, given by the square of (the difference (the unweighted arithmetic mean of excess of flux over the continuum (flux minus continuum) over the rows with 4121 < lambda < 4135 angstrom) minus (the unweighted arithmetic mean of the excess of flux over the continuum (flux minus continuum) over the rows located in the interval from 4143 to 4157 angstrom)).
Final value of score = 0.00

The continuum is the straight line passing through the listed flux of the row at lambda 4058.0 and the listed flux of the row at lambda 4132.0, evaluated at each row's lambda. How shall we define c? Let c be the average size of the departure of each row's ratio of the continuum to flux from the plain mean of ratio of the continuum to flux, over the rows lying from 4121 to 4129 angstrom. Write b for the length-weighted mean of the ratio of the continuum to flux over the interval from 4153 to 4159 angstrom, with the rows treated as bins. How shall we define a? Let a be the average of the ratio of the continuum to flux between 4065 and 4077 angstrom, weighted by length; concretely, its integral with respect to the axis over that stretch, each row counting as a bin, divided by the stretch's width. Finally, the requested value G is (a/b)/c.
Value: 48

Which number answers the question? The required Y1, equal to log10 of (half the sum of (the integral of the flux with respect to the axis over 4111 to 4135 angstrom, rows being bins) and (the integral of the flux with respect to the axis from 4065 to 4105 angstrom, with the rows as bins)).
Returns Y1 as 2.20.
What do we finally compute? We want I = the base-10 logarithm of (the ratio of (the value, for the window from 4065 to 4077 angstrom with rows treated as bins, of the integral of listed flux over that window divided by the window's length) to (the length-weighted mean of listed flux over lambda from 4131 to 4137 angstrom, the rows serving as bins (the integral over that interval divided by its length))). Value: 0.02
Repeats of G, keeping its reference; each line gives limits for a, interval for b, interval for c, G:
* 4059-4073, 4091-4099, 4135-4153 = 44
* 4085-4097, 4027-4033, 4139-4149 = 43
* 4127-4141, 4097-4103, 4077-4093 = 72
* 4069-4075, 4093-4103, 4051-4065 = 12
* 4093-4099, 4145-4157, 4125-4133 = 14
